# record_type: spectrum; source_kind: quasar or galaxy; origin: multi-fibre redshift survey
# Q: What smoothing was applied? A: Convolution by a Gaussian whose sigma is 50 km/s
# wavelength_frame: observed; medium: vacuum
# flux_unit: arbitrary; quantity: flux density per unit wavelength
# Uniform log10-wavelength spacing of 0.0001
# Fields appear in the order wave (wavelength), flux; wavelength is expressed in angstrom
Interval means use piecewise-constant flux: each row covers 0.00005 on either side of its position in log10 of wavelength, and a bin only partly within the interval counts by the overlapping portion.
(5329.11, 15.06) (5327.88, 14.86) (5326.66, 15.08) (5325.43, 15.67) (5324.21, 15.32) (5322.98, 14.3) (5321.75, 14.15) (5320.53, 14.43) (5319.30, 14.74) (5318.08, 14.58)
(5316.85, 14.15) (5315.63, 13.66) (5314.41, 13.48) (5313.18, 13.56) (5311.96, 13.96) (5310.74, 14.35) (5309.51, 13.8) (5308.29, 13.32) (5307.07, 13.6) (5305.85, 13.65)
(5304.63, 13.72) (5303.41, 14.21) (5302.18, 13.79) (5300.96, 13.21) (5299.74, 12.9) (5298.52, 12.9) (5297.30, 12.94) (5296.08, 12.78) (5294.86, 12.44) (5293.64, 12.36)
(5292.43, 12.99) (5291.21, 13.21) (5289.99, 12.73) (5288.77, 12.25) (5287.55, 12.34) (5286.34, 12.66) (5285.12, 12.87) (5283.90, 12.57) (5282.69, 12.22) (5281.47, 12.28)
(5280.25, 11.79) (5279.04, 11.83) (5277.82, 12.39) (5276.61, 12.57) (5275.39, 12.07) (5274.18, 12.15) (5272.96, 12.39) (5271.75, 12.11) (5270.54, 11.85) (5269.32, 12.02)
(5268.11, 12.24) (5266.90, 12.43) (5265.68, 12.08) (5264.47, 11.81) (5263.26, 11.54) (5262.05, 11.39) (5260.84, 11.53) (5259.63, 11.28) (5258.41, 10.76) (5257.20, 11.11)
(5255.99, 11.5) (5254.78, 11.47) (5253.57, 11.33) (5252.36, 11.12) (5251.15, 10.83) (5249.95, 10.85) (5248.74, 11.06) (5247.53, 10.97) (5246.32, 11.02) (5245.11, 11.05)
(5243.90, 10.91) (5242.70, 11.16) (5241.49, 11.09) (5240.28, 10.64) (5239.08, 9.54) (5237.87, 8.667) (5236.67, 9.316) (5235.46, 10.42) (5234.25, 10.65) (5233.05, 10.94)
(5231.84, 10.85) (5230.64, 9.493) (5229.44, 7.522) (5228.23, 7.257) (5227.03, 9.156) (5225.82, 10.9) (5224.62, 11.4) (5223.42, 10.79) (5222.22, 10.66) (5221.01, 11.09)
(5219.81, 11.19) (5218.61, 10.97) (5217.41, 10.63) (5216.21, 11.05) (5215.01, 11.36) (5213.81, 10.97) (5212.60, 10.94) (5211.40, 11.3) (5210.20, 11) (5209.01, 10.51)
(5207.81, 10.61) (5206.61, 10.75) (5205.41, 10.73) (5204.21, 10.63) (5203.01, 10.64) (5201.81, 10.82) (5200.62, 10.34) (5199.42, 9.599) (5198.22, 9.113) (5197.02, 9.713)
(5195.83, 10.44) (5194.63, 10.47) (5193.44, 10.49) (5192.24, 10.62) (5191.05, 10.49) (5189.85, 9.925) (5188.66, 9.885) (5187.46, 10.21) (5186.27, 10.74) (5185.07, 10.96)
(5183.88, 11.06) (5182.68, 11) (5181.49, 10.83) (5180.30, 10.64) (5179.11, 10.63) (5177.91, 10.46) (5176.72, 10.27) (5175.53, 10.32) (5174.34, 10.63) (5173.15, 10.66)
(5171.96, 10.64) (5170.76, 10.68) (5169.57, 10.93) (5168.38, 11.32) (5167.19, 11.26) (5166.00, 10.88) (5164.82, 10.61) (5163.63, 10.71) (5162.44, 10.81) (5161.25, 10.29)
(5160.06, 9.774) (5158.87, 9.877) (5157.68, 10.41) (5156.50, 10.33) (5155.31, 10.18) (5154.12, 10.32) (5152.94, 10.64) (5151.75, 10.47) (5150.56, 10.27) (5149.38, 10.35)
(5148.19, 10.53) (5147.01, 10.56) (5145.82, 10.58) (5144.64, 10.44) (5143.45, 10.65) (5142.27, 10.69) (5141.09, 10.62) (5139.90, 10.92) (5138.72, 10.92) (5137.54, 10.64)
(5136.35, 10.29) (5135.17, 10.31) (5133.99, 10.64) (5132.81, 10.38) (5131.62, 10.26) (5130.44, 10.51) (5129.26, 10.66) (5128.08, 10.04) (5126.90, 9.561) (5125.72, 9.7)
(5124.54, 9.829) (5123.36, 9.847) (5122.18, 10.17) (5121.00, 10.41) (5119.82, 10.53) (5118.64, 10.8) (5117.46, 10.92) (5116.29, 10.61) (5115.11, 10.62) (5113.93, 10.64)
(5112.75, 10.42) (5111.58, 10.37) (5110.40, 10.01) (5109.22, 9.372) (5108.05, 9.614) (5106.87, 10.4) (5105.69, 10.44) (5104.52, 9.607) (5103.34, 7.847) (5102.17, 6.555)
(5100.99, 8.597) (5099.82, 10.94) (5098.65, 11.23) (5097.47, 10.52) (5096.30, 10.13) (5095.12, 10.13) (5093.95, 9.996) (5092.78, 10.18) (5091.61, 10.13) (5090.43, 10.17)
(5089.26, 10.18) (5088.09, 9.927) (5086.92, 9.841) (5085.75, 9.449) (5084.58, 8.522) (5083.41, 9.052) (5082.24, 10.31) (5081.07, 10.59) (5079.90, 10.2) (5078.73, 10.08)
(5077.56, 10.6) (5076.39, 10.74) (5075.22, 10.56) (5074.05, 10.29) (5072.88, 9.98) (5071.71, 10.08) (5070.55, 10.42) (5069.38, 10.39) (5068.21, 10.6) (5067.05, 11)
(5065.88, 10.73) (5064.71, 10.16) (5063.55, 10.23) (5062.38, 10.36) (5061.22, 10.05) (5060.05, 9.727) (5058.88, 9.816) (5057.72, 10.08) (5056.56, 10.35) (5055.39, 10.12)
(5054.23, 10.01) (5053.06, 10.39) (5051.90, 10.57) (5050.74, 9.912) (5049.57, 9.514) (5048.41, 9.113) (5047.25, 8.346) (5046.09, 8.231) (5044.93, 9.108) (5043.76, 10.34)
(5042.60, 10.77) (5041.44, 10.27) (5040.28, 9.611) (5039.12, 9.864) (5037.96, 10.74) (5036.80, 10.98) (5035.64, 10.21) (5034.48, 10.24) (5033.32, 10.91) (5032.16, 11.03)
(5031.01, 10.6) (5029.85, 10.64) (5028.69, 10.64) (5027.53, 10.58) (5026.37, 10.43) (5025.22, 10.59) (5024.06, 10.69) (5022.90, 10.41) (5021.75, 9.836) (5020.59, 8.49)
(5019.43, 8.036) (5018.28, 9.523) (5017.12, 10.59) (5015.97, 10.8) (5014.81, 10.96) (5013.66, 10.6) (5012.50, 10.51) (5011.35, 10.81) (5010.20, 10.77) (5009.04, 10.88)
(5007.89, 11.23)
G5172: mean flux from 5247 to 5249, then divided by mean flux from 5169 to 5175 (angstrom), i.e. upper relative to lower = 1.03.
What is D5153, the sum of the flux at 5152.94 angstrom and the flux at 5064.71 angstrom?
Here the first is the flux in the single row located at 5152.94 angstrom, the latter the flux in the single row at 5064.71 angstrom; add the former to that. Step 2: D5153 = 20.8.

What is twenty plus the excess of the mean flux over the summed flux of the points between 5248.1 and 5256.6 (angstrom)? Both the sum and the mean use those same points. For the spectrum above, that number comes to -47.0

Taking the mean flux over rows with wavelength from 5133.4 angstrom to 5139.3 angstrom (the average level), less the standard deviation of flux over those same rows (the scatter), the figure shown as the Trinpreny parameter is 10.3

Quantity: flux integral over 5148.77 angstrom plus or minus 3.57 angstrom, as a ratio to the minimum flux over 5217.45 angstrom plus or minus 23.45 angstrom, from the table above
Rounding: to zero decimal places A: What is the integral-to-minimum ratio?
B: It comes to 10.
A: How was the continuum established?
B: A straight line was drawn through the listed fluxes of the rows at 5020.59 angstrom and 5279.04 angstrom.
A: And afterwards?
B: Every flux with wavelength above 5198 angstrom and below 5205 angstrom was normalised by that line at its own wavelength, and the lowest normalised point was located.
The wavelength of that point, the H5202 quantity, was 5198.22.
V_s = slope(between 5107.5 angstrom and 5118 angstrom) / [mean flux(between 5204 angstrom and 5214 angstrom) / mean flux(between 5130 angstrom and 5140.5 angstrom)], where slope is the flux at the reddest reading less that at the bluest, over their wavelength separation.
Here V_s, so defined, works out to 0.14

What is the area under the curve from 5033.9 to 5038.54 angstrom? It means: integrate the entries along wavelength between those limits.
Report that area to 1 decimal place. 48.9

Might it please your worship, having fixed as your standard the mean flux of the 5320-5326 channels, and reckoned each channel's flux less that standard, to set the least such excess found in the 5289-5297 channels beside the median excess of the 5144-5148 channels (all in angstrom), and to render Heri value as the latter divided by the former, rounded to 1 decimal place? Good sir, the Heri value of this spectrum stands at 1.7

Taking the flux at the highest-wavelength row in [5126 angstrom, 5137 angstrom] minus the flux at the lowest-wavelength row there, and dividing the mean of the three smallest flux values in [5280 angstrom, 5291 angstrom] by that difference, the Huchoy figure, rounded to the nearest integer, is 17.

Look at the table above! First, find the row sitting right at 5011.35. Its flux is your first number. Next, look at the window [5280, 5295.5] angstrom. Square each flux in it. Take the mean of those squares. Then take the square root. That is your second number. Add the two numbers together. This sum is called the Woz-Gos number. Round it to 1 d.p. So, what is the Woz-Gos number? 23.3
